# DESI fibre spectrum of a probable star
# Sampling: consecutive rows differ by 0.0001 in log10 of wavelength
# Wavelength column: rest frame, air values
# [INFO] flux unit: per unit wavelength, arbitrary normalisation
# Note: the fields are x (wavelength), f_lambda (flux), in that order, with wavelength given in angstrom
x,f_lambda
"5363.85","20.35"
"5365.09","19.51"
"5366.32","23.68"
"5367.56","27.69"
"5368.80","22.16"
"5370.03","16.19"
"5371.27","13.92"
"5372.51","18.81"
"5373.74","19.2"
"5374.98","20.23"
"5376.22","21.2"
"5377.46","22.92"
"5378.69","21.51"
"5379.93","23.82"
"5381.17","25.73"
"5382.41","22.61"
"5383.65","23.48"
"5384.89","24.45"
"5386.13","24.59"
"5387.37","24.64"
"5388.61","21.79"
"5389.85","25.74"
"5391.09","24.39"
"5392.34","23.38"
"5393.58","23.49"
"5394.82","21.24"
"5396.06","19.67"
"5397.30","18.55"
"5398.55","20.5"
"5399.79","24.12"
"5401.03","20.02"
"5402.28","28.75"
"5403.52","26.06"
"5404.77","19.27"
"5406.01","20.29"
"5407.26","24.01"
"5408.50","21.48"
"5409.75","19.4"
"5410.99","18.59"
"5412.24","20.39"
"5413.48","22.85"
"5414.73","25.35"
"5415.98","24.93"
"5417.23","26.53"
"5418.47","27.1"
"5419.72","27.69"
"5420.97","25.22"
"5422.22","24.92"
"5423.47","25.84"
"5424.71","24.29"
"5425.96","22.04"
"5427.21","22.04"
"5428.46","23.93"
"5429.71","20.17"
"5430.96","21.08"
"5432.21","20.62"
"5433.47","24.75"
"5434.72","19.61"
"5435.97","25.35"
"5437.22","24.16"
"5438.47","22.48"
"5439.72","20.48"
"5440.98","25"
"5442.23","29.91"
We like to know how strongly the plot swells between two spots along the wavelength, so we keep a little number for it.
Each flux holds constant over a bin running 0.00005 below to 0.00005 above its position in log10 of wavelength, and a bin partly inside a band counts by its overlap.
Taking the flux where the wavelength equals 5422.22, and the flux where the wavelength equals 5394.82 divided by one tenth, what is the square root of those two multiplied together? 73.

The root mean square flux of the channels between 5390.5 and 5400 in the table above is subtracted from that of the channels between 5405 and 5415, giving -0.4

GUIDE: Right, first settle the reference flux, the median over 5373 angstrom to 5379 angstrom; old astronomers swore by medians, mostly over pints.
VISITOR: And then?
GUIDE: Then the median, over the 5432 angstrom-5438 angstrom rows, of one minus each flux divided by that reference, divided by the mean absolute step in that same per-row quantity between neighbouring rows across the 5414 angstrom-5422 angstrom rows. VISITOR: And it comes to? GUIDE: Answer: -2.6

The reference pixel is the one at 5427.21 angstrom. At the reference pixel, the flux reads 22.04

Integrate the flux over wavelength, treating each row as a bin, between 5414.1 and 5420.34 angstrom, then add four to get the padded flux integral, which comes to 168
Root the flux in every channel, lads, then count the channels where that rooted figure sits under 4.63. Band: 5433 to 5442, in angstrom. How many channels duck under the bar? 2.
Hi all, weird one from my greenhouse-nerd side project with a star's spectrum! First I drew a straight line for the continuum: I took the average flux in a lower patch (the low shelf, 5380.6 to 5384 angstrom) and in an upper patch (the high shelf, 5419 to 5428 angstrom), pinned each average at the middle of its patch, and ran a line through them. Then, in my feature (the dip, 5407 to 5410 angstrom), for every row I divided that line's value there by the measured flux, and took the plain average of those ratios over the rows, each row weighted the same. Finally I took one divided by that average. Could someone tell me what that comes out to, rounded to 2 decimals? 0.88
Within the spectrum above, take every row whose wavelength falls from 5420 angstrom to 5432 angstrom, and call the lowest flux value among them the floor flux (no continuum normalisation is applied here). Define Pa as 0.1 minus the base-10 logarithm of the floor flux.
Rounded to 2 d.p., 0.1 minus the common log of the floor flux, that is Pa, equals -1.20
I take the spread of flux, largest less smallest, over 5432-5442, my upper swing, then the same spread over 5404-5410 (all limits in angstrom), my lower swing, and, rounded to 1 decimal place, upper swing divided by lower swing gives 1.2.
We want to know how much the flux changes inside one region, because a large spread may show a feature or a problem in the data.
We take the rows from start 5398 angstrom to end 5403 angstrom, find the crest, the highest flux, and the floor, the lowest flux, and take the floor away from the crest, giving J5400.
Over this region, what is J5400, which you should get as 8.7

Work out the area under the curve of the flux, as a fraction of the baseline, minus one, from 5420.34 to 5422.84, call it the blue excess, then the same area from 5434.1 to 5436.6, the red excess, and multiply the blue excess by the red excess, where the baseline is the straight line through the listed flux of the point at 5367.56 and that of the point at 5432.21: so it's 0.10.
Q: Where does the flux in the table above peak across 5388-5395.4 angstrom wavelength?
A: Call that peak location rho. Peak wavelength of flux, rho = 5389.85 angstrom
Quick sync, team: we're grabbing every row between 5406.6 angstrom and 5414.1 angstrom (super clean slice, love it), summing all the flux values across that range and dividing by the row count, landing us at 21.1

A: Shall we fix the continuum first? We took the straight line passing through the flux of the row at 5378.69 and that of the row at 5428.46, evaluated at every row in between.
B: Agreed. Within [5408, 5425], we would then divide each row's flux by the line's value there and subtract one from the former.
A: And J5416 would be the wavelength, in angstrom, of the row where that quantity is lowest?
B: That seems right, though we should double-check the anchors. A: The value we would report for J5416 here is 5410.99 angstrom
